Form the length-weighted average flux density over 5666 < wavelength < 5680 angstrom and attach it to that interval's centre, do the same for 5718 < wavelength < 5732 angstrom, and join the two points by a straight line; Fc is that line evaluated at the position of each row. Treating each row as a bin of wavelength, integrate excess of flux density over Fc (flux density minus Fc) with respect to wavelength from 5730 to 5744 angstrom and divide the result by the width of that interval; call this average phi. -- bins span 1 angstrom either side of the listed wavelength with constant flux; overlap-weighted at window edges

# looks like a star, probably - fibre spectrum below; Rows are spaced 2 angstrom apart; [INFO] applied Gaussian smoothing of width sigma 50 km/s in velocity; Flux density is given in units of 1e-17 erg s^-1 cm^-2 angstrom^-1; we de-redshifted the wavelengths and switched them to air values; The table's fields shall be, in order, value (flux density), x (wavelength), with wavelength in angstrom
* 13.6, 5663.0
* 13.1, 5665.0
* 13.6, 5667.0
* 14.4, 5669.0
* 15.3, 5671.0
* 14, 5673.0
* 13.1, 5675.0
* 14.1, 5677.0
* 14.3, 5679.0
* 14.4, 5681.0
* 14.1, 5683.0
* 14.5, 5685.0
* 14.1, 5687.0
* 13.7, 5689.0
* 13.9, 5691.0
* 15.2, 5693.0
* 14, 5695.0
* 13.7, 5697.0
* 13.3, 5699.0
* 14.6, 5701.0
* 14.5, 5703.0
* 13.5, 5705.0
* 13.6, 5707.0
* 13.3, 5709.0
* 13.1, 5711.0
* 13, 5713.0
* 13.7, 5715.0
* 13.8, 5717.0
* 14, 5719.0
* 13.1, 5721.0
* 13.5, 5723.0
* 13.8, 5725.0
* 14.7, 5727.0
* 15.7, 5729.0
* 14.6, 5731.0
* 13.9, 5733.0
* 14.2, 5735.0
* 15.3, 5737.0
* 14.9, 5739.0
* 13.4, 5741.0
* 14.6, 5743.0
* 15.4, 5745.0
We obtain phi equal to 0.2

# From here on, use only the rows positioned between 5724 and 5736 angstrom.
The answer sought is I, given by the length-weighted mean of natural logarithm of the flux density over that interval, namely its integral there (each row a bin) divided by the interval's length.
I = 2.67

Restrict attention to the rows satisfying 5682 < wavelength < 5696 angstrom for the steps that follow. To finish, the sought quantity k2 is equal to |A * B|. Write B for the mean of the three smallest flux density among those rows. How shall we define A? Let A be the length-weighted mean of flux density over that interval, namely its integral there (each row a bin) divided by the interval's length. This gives 197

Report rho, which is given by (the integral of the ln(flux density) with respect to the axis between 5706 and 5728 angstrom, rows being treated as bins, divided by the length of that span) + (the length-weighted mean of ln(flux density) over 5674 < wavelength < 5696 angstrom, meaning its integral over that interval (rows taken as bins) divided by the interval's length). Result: 5.26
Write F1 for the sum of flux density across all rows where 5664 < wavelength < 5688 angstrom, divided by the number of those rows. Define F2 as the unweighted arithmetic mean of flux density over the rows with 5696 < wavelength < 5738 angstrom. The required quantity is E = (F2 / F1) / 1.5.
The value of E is 0.660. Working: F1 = 14.1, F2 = 13.9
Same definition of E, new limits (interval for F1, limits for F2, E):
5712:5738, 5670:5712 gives 0.663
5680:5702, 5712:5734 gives 0.659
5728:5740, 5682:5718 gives 0.626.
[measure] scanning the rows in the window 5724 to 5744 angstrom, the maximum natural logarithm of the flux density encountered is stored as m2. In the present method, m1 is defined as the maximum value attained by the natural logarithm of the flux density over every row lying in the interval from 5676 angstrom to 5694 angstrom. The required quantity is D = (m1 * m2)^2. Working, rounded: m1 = 2.72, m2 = 2.754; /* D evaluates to 56.2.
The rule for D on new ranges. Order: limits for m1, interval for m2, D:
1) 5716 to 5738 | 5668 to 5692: 56.4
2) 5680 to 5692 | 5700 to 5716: 51.4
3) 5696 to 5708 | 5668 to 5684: 53.5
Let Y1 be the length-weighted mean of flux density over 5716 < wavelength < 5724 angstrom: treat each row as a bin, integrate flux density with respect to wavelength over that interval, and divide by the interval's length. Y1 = 13.6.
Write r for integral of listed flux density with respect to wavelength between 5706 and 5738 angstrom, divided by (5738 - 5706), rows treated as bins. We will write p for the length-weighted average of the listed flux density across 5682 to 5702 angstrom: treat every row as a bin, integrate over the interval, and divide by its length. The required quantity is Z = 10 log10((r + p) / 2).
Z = 11.47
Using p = 14.1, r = 14.0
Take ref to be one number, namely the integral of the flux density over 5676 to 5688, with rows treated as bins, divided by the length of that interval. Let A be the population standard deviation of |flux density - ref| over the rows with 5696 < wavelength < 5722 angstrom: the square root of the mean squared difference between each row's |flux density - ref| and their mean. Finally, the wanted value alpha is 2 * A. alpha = 0.67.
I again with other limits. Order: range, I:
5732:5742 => 2.66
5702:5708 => 2.63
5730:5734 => 2.66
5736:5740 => 2.71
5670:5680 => 2.65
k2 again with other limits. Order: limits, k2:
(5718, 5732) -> 191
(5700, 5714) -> 179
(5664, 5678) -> 185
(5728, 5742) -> 202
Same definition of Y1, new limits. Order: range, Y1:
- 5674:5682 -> 14.0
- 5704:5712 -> 13.4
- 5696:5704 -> 14.0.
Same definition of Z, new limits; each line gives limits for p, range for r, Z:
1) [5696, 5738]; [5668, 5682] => 11.49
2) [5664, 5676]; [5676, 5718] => 11.44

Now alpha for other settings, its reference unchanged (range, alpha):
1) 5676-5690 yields 0.30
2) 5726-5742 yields 0.84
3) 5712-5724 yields 0.72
